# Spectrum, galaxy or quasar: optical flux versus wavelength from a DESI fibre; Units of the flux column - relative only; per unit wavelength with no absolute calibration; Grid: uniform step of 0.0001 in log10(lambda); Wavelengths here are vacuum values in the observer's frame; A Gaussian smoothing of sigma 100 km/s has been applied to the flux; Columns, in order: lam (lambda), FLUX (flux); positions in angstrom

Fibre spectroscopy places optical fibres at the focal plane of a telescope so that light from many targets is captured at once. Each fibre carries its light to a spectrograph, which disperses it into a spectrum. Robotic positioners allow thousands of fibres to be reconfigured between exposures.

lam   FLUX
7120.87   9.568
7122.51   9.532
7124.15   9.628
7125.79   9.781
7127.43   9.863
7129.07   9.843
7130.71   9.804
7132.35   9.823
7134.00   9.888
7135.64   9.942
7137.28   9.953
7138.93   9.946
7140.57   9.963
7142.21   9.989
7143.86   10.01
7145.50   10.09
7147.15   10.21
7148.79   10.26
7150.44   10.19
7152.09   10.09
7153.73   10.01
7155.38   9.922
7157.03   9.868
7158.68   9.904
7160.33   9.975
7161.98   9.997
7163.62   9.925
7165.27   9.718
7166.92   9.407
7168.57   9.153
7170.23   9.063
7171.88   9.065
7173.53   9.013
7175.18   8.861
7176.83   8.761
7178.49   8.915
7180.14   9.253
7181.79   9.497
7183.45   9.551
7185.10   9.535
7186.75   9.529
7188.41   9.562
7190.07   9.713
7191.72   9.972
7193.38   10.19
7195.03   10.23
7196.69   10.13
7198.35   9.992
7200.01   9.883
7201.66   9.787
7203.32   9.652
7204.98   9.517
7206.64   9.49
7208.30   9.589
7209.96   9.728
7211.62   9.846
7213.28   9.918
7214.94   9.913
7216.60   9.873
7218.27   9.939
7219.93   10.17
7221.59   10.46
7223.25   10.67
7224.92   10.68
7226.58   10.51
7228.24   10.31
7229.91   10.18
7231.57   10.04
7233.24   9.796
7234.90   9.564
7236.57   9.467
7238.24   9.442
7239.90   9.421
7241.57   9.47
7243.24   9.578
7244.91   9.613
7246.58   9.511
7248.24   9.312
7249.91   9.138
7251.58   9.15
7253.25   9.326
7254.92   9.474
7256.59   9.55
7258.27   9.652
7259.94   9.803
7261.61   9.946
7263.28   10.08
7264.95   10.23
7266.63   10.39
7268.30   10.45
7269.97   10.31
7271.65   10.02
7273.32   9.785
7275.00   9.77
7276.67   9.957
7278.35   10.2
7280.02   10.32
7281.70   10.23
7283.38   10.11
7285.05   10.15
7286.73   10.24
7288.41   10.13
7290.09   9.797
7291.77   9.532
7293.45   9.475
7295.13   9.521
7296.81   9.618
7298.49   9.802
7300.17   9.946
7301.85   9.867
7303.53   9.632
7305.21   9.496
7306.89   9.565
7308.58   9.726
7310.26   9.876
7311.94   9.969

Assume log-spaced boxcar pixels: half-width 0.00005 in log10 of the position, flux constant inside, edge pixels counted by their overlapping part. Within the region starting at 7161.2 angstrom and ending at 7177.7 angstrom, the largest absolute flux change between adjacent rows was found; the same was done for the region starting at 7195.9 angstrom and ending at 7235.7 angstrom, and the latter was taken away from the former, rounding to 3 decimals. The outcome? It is 0.021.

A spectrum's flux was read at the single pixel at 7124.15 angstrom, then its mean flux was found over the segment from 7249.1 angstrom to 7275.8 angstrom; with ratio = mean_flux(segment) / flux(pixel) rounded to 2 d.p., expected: 1.02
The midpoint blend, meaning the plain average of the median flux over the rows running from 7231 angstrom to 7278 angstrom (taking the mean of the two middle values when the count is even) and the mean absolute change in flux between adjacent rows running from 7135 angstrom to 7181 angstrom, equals 4.86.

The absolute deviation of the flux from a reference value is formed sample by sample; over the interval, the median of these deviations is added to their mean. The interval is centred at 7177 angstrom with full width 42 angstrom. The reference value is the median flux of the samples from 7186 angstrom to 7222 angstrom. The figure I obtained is 0.77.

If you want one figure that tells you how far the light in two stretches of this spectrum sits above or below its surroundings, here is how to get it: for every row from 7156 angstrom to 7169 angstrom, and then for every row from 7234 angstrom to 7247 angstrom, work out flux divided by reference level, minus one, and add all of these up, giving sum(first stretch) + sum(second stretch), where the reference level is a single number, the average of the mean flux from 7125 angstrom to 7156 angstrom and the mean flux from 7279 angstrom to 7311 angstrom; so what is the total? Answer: -0.5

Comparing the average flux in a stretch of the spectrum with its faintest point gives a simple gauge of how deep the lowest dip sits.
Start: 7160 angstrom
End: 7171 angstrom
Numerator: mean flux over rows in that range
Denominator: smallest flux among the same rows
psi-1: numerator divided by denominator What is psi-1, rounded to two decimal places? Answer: 1.06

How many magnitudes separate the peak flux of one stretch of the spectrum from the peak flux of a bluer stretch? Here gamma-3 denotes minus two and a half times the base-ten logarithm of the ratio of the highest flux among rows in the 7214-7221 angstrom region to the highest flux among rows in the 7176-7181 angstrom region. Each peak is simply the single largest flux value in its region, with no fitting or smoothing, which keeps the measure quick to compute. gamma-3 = -0.10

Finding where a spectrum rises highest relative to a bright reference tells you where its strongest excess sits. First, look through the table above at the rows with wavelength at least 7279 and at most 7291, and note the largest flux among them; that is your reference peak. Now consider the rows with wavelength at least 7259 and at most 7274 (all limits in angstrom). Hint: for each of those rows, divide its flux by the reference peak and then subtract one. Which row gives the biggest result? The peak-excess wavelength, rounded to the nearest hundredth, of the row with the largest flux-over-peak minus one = 7268.30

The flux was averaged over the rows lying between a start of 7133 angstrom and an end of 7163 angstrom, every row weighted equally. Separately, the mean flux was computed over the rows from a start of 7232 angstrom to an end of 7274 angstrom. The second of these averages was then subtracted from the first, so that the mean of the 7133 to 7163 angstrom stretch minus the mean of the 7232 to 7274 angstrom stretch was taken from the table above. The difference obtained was 0.31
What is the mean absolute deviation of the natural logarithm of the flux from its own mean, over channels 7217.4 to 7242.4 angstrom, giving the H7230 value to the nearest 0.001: 0.039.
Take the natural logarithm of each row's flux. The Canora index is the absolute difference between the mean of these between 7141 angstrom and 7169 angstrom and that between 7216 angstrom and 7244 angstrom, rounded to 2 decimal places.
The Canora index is 0.00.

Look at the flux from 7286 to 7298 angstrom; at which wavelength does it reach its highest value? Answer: 7286.73 angstrom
